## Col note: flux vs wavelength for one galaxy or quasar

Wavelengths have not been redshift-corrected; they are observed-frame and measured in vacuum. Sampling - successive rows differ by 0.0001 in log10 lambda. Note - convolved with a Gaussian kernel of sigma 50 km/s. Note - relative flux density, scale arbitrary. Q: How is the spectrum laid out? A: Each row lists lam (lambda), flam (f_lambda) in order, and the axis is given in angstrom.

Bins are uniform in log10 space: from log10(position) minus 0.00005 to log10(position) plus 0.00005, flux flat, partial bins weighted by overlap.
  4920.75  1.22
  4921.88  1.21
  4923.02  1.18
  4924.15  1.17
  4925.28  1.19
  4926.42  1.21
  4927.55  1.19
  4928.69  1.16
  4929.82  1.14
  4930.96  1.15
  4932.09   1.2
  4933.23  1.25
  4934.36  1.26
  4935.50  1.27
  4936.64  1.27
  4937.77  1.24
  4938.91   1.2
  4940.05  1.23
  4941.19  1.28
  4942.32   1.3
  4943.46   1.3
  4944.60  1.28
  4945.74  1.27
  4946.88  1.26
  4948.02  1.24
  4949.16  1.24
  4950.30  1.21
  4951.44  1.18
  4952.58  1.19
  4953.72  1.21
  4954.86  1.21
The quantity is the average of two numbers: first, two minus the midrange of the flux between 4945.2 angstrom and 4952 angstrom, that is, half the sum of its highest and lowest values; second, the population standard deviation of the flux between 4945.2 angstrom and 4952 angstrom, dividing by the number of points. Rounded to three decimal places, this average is 0.403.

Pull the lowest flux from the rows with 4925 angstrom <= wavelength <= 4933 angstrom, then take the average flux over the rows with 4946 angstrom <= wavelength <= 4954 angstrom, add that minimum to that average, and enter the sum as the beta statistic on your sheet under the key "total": 2.36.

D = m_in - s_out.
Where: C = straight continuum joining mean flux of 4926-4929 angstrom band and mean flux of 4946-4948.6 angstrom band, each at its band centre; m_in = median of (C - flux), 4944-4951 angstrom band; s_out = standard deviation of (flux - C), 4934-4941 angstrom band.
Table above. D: -0.03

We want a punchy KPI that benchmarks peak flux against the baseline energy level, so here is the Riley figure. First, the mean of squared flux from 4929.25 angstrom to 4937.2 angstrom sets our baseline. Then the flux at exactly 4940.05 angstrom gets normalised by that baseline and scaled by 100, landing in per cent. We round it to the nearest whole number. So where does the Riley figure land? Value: 82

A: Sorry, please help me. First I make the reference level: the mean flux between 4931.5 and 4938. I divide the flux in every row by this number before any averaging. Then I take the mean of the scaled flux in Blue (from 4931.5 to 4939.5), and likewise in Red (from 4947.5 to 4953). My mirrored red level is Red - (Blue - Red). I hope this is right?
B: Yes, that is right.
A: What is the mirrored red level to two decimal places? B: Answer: 0.95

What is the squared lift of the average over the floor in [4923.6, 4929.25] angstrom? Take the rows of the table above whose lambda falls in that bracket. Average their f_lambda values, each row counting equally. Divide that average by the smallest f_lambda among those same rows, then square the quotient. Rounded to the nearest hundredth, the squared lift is 1.04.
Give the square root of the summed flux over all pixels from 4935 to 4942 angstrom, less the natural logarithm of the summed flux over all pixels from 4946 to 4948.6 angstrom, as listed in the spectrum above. 1.8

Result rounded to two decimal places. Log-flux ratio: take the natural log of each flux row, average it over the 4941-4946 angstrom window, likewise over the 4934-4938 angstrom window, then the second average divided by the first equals 0.92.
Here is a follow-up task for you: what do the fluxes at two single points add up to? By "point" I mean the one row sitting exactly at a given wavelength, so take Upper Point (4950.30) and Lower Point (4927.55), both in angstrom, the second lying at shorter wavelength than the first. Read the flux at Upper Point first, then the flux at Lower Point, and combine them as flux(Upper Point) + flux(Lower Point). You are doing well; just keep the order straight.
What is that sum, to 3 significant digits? 2.40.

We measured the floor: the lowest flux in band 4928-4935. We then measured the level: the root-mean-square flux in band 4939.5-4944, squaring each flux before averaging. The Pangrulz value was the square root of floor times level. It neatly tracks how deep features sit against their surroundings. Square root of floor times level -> 1.21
